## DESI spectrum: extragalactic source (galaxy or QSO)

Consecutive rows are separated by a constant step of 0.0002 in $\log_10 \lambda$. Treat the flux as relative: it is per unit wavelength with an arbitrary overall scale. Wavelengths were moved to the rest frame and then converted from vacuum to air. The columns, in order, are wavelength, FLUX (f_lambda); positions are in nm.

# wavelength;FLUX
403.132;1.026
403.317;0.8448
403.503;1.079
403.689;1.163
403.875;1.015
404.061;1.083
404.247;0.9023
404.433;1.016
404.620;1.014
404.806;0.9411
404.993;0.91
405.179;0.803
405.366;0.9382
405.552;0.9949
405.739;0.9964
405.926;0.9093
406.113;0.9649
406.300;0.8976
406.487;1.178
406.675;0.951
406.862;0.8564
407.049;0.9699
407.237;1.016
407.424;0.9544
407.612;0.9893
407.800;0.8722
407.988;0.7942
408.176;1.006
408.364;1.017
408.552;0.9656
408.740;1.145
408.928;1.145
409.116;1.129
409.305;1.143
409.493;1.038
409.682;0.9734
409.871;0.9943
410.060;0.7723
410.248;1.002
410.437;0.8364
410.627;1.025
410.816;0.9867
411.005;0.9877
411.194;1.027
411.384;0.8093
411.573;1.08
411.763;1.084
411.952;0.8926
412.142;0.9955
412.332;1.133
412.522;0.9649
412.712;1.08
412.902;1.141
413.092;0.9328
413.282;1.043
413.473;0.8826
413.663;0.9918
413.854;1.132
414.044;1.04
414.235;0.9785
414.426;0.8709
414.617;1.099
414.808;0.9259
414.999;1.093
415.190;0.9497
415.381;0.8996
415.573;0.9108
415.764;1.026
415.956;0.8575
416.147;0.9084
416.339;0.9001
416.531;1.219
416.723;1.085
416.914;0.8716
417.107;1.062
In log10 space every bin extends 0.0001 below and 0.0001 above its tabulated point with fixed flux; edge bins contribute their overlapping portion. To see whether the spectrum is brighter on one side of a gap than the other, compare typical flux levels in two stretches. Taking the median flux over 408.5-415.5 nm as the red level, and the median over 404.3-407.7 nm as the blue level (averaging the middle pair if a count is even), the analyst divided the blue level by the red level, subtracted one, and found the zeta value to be -0.04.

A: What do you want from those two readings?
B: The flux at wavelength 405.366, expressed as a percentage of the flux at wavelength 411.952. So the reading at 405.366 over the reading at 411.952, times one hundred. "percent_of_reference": 105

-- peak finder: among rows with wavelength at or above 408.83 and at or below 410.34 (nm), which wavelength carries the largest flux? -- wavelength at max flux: 408.928 nm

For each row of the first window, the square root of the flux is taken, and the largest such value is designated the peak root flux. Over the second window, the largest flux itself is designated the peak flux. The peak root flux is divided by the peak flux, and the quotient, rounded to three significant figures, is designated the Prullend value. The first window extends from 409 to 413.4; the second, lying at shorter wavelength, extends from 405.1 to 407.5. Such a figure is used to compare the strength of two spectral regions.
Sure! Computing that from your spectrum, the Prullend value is 0.908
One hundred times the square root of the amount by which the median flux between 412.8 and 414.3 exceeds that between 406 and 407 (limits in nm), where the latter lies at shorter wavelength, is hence 25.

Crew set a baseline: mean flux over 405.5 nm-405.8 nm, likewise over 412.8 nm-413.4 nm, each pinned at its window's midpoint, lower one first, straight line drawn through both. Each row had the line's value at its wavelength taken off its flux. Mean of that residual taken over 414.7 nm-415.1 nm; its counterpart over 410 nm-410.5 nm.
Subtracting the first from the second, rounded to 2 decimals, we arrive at -0.11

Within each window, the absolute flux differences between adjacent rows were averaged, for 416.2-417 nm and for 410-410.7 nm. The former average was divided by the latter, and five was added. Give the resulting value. 6.1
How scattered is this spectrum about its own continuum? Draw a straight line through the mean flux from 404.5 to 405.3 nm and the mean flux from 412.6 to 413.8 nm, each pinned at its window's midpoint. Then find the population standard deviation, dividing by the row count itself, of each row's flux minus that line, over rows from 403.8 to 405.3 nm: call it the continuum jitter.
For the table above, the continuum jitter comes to 0.087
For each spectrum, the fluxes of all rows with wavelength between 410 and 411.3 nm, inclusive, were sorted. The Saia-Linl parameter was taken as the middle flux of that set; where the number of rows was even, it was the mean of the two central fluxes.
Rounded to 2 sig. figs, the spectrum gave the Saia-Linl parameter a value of 0.99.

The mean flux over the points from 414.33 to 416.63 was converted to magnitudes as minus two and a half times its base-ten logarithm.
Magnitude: 0.031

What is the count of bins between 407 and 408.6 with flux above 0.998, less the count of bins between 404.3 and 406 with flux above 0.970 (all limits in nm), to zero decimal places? -1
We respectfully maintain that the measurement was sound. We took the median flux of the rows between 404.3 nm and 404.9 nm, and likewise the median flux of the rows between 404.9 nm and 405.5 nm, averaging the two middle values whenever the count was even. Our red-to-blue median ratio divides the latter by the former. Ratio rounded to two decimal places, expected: 0.90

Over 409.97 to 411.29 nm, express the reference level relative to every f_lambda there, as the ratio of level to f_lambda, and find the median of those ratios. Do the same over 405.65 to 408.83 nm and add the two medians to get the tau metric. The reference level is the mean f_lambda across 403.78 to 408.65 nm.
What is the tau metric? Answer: 1.97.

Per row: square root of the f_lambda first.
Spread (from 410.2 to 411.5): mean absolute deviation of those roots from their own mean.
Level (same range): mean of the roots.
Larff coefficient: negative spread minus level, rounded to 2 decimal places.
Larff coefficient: -1.01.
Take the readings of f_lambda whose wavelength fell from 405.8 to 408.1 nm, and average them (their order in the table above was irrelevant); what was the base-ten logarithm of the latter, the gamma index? -0.024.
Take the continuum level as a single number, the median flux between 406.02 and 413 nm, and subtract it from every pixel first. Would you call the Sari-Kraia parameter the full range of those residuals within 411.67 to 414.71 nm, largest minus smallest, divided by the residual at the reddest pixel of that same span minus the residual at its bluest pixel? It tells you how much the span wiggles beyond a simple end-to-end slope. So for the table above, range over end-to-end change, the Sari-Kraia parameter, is 18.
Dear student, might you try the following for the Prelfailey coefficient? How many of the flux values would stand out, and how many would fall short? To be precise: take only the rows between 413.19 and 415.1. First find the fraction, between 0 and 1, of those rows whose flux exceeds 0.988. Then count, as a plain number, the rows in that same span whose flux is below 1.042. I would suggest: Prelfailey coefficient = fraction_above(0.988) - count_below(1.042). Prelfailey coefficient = -5.4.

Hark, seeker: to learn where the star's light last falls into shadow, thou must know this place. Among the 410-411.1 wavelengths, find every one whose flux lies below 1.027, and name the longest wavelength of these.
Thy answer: 411.005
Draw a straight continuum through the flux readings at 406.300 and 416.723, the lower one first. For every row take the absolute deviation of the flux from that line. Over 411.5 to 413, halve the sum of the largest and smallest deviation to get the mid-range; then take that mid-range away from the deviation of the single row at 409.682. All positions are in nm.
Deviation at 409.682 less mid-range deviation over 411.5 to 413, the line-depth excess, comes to -0.052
